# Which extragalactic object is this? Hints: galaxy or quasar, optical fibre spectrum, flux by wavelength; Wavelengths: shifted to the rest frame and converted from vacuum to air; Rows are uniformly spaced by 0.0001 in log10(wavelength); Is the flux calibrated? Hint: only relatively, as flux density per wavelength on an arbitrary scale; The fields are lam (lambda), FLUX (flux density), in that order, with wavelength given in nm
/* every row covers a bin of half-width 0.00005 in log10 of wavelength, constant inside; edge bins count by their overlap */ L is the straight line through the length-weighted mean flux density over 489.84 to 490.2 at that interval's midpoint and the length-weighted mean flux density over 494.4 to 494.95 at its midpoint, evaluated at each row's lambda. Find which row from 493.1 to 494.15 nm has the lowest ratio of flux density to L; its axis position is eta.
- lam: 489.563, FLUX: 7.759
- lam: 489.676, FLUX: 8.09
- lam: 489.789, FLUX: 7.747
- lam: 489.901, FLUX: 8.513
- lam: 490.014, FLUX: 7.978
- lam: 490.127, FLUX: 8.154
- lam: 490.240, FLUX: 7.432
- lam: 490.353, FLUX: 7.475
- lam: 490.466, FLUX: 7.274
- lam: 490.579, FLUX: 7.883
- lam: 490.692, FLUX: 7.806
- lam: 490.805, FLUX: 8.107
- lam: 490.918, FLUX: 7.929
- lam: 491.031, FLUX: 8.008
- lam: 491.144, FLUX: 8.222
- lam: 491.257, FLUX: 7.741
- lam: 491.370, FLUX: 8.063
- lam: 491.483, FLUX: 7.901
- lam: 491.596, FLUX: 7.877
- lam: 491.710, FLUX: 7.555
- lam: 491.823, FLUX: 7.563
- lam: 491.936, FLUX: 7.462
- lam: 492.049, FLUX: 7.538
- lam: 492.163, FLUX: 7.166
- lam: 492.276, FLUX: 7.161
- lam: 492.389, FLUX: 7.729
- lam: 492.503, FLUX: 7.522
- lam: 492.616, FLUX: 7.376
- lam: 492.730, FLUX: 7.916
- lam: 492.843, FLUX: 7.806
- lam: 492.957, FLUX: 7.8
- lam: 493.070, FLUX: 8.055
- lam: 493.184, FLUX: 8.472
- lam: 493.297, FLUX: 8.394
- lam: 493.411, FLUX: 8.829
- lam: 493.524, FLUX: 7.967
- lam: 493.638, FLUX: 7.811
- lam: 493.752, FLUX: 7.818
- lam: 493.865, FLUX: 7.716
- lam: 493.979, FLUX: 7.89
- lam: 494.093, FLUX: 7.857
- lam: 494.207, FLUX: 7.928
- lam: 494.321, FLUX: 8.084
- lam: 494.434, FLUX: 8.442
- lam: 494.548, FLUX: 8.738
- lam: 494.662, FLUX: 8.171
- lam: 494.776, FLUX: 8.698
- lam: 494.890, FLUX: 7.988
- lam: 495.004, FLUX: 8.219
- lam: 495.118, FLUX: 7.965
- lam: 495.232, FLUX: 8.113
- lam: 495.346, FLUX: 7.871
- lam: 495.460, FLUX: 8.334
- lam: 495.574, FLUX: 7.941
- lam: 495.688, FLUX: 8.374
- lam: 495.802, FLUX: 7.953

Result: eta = 493.865 nm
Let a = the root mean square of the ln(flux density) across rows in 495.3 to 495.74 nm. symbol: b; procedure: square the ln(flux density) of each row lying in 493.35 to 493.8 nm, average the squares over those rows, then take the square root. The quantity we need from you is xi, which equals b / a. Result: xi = 1.00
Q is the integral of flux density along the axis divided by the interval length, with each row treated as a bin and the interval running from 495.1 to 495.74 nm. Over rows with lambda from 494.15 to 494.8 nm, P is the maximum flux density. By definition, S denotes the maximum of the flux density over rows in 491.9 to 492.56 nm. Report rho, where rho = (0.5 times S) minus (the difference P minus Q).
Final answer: 3.24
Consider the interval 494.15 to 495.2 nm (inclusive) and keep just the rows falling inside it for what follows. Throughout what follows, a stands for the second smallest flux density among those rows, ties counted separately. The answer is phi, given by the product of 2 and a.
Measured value 15.9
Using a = 7.965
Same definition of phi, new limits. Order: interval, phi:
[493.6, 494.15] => 15.6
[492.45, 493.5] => 15.0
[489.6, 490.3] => 15.5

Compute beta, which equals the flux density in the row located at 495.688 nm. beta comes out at 8.374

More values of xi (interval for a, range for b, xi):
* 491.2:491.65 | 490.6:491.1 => 1.00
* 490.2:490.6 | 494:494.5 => 1.04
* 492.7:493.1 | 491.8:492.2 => 0.97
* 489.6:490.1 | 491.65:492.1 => 0.97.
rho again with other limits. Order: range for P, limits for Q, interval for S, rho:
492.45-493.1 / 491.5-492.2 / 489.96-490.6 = 3.57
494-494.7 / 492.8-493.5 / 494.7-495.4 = 3.84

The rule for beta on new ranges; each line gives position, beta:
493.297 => 8.394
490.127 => 8.154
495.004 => 8.219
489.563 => 7.759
